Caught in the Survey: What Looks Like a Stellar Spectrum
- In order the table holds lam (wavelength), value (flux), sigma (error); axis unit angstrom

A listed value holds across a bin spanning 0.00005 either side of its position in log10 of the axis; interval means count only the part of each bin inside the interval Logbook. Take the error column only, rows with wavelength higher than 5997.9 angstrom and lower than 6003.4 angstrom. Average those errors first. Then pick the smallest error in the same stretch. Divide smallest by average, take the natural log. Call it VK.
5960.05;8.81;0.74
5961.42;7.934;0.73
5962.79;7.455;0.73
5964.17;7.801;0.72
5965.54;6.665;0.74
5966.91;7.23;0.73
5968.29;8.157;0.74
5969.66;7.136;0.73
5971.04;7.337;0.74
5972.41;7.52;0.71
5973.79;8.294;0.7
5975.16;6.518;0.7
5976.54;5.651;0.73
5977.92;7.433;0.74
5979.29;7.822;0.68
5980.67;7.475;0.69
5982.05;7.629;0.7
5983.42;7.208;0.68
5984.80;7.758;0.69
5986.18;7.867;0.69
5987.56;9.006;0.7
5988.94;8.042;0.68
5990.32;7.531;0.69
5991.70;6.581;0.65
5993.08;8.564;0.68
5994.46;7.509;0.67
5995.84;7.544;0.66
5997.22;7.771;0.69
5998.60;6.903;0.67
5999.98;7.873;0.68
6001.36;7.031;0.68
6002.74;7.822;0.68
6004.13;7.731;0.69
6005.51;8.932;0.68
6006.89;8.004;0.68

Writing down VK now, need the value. -0.01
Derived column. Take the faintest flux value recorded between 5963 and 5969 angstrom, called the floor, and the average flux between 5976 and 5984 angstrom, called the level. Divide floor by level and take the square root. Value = 0.96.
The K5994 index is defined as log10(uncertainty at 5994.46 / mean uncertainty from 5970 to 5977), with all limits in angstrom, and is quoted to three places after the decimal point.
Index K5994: -0.029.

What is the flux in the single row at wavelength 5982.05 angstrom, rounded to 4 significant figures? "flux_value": 7.629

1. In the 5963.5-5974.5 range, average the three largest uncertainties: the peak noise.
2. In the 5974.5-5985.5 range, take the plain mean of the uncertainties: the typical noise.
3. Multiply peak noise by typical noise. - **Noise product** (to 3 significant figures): 0.519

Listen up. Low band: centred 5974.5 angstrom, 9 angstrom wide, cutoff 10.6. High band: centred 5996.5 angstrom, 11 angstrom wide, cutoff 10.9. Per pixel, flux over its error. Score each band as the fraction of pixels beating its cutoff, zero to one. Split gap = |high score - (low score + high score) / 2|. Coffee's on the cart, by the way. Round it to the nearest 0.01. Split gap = 0.23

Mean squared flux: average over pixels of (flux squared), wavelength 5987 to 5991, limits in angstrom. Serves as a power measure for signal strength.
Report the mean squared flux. 67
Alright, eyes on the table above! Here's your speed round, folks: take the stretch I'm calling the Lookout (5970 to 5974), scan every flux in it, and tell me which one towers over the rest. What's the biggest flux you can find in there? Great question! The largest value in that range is 8.294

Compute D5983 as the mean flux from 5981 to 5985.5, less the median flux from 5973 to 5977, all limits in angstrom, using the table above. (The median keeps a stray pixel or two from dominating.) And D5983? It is 1.01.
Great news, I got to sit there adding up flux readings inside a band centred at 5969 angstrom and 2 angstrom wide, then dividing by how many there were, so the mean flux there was 7.65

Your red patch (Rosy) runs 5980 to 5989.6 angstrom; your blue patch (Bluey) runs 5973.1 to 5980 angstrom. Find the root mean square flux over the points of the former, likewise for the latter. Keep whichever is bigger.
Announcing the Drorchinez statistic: 7.87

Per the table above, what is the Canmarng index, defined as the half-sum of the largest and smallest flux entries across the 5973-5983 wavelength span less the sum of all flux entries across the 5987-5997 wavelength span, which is -47.8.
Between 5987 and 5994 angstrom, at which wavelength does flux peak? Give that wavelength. 5987.56 angstrom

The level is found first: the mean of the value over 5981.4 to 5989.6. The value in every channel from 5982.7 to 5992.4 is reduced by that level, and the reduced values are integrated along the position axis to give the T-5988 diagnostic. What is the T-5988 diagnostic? -2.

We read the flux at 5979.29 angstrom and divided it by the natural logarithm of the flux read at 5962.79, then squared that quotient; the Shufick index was 15.2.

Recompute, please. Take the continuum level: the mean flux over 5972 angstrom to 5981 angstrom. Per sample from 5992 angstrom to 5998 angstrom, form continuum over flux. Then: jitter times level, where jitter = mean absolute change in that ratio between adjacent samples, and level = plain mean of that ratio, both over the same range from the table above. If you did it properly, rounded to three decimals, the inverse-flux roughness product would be 0.047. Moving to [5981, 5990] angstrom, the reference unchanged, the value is 0.065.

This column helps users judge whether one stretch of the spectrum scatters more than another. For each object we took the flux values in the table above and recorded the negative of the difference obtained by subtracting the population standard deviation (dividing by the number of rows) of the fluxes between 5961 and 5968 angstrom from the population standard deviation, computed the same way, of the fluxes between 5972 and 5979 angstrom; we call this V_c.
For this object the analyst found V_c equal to -0.5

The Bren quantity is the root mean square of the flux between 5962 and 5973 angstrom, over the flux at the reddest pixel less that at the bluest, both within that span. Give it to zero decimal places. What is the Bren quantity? 114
